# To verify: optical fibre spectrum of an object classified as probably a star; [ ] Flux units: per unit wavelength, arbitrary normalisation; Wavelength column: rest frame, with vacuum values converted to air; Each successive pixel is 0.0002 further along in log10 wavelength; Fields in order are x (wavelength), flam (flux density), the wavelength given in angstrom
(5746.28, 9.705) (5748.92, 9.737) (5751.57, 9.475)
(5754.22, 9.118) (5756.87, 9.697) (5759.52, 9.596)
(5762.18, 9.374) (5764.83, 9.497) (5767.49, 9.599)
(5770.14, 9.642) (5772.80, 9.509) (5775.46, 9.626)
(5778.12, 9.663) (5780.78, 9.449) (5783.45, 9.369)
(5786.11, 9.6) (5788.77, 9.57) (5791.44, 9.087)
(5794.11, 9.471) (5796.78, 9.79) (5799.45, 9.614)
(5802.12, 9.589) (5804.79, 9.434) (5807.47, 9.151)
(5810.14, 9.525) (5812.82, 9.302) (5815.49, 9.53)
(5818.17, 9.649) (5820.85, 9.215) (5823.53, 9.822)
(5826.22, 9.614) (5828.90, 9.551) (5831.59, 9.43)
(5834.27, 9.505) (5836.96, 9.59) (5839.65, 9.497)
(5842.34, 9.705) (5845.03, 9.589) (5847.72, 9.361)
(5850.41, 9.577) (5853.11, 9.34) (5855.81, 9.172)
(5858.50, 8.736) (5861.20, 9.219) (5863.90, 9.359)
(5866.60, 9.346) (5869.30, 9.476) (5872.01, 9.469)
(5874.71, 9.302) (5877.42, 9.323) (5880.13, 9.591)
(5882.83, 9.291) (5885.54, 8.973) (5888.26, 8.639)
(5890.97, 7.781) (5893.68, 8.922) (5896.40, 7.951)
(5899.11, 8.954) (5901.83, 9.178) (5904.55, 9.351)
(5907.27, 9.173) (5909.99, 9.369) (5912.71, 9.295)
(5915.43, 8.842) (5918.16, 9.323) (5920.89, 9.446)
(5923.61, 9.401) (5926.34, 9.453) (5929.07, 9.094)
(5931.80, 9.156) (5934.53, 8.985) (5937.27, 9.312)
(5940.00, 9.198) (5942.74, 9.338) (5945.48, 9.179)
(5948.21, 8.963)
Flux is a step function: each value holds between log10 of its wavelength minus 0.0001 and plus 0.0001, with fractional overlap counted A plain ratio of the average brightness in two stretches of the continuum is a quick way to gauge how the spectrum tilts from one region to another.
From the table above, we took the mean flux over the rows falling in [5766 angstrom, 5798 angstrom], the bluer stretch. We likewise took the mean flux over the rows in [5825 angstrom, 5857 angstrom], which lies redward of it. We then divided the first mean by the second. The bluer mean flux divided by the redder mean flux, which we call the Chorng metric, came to 1.00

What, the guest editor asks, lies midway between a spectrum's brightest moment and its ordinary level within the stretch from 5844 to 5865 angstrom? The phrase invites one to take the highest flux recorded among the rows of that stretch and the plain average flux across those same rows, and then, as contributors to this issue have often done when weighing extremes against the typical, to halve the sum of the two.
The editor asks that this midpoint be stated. 9.44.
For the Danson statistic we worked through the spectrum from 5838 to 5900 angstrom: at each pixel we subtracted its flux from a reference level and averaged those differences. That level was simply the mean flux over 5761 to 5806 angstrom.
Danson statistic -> 0.37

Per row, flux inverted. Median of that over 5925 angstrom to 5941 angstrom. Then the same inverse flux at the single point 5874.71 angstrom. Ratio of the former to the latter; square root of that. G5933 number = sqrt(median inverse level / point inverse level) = 1.01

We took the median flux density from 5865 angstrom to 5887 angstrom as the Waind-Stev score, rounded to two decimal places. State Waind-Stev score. 9.33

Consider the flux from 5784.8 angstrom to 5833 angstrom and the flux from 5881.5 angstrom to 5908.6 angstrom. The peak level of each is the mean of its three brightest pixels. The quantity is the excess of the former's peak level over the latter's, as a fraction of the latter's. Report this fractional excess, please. 0.052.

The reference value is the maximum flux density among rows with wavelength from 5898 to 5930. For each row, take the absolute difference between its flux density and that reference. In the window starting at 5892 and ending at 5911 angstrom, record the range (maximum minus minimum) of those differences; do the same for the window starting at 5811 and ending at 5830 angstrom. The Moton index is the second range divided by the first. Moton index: 0.206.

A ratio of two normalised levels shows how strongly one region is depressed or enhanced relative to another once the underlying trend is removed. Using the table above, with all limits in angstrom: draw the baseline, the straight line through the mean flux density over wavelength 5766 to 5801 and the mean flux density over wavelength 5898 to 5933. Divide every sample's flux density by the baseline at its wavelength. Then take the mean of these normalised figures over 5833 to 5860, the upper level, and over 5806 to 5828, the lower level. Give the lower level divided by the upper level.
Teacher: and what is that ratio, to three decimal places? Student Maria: 1.000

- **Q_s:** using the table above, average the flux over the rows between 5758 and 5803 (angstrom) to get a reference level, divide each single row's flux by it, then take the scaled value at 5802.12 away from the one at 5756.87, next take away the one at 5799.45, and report -0.997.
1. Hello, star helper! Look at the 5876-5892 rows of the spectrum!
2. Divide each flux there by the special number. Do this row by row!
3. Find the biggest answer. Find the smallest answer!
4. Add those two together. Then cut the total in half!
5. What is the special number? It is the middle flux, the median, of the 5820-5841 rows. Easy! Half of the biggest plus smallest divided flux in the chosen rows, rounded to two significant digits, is 0.91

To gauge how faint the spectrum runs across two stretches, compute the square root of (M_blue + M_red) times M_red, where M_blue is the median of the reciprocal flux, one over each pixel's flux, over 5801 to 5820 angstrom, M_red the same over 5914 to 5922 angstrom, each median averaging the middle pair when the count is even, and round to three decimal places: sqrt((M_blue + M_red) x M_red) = 0.151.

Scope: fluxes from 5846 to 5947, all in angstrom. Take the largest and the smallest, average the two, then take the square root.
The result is 2.95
